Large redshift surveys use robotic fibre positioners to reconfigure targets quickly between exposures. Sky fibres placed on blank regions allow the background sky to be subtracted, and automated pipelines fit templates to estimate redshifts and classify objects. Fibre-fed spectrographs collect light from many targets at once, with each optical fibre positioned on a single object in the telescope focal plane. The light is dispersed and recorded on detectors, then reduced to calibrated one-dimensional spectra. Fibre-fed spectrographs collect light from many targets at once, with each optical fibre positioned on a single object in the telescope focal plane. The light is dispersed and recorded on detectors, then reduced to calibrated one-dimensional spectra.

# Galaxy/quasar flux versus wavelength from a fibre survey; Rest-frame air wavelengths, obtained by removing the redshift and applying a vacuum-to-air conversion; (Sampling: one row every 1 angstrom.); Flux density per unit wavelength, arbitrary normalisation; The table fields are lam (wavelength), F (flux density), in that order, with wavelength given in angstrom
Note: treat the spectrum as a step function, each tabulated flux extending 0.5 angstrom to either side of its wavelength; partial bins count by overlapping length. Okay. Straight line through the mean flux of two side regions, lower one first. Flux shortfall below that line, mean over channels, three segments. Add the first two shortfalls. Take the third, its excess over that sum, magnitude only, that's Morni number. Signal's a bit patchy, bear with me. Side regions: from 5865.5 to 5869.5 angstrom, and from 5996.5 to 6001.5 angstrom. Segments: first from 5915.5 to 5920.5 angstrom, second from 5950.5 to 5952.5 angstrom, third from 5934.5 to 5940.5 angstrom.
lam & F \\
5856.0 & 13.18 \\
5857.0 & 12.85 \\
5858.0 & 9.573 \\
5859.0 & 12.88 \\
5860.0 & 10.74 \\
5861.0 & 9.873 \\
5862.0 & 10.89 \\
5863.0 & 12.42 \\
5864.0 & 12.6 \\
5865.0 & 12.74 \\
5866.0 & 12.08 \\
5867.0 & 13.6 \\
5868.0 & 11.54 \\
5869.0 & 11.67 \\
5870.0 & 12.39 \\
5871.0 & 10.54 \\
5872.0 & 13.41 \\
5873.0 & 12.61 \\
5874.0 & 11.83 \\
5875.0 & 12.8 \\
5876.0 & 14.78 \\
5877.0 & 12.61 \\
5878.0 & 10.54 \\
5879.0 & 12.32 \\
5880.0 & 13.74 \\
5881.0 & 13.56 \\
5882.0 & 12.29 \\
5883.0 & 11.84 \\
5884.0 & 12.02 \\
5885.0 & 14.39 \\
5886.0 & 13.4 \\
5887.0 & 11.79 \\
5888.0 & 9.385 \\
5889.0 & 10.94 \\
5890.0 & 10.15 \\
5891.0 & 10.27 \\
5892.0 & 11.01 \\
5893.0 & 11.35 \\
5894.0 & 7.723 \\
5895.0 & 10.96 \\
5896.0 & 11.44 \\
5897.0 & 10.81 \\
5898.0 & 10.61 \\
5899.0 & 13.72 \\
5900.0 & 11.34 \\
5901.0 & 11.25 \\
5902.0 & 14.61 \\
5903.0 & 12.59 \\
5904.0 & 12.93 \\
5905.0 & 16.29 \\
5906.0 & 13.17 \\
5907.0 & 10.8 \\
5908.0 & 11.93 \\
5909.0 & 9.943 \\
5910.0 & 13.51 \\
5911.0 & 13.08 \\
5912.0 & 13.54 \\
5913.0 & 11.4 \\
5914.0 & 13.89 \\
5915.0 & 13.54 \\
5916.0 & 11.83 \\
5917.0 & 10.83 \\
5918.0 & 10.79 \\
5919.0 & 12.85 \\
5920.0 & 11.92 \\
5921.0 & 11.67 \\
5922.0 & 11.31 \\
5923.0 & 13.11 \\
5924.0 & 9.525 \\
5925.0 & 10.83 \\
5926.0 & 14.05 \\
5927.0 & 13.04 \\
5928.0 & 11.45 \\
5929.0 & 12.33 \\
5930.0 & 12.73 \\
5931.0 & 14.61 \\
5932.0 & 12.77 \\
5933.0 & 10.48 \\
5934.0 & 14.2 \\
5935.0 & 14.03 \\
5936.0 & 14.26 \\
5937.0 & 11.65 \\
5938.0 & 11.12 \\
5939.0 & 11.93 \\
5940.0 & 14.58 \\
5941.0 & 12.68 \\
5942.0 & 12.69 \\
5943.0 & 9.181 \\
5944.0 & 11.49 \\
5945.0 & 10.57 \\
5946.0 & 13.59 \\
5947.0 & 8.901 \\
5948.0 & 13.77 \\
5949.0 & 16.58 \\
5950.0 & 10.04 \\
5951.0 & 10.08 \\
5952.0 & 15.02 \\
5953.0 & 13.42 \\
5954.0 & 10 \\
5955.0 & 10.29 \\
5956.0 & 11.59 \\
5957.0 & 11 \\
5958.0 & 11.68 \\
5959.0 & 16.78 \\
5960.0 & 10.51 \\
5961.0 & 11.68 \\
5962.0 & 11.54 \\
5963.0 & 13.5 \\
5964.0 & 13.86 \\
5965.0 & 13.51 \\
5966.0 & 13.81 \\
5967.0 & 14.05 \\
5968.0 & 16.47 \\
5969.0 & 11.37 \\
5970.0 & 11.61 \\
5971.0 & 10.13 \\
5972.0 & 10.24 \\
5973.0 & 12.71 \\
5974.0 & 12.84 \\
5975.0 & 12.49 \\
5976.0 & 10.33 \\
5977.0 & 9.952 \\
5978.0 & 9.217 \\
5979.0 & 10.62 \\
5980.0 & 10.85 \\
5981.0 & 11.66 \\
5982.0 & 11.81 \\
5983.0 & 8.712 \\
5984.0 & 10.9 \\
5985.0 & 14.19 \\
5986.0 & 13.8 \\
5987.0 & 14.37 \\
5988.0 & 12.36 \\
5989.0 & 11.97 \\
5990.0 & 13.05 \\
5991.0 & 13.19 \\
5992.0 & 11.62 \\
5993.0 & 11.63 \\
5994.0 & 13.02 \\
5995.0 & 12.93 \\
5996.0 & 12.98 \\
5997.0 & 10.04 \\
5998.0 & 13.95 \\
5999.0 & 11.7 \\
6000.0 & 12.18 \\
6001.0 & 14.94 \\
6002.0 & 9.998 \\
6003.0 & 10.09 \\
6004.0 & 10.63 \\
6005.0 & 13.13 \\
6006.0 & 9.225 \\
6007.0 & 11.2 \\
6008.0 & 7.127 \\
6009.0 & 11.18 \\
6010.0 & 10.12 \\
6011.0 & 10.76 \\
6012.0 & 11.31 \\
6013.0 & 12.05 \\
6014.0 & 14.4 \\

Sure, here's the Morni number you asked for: 1.1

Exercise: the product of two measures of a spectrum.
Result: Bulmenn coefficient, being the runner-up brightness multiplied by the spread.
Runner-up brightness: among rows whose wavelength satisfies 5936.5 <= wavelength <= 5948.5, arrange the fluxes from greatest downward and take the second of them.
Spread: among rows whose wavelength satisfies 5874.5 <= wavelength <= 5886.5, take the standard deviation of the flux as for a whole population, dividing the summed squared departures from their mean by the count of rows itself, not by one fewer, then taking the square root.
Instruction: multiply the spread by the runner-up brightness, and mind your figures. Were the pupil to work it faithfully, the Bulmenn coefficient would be 15.6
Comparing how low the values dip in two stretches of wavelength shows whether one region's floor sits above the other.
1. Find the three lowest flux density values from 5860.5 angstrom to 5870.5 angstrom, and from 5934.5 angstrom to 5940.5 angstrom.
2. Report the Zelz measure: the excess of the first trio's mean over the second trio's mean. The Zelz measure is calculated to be -0.80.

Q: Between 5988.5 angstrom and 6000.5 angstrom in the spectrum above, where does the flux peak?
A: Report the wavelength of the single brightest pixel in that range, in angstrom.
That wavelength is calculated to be 5998.0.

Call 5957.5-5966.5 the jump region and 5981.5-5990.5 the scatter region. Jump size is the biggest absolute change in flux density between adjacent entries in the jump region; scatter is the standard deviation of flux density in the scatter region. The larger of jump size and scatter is 6.3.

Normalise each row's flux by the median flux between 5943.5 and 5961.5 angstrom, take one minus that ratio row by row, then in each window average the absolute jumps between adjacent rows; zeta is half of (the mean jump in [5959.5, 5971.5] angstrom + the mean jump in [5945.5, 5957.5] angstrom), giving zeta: 0.177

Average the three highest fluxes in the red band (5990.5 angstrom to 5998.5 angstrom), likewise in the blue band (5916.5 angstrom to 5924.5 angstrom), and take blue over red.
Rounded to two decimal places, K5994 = 0.94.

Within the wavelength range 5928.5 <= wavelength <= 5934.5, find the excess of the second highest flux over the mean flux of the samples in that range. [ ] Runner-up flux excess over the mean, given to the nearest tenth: 1.3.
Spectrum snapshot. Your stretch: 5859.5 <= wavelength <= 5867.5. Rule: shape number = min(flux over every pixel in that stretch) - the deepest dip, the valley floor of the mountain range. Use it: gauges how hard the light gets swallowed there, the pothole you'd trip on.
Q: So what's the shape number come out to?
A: 9.873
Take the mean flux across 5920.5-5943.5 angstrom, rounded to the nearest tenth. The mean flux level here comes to 12.4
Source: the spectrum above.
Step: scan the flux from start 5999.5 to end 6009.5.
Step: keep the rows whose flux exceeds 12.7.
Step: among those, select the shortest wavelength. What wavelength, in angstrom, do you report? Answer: 6001.0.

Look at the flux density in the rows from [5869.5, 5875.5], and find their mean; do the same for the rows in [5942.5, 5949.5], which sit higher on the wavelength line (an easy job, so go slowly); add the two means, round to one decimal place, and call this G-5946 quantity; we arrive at 24.3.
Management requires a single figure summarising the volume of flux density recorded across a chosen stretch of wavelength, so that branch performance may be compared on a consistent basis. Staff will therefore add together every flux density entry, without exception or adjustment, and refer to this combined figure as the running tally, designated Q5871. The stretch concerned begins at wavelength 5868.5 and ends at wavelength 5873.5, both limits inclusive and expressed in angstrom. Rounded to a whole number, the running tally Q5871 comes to 61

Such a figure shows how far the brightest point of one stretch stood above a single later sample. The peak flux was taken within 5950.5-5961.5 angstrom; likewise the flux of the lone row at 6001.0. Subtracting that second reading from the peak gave 1.8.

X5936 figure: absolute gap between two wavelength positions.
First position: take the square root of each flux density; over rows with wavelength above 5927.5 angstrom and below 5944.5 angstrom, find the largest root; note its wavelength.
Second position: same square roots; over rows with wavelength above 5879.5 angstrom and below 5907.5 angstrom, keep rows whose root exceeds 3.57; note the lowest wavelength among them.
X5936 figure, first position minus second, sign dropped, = 51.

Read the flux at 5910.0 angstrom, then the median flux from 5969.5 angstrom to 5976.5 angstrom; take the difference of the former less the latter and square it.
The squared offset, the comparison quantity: 3.6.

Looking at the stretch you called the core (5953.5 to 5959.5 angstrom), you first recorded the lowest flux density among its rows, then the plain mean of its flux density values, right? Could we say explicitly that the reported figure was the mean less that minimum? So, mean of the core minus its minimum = 1.9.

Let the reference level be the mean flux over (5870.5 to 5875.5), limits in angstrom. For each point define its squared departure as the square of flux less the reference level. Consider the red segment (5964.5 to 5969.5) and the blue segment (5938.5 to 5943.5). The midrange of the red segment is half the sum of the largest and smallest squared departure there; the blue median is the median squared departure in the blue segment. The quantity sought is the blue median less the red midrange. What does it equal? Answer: -9.1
